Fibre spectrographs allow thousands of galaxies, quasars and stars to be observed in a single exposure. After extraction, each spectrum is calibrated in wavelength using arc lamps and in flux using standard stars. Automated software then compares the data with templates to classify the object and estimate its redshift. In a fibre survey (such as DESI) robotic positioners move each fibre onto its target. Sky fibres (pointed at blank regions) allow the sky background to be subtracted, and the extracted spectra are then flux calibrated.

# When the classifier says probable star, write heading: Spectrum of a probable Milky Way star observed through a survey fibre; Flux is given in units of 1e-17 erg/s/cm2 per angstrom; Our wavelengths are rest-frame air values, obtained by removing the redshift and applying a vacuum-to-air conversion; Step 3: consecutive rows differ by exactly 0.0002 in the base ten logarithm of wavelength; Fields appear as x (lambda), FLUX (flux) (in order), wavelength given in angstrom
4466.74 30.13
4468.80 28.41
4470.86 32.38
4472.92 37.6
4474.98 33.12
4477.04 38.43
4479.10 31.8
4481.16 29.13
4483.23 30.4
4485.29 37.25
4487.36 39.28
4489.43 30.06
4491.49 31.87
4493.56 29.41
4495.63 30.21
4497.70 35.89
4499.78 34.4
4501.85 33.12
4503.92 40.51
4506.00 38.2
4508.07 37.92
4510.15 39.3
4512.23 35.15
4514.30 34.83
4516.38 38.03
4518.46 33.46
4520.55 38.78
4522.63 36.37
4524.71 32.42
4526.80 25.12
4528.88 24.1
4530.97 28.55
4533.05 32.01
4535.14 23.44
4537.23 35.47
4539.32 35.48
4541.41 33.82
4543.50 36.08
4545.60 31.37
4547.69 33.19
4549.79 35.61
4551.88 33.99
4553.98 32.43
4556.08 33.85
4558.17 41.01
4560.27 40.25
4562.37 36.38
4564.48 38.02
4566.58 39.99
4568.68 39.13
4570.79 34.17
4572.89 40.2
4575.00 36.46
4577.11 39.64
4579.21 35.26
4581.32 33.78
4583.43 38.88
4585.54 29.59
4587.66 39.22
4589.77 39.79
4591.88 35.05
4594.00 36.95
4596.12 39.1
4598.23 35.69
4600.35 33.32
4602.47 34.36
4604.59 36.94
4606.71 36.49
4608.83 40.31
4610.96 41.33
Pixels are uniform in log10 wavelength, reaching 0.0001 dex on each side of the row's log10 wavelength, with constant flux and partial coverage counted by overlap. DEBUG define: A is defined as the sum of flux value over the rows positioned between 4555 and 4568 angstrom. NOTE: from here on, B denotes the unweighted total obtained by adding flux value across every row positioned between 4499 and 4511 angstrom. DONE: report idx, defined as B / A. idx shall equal 0.97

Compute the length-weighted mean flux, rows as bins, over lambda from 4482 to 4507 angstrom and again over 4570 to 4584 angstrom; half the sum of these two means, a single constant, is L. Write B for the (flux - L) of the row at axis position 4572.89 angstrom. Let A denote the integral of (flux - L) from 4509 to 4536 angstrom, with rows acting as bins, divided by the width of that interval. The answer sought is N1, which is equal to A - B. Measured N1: -8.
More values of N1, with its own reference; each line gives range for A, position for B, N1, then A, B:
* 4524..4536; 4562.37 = -9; -8.0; 1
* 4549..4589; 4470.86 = 4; 1.2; -3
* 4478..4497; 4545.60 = 1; -3.3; -4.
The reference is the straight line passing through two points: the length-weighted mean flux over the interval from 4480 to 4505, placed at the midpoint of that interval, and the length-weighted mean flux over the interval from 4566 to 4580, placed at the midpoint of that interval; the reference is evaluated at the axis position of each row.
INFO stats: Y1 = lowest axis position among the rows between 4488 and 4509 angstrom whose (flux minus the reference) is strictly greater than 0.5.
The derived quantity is 4497.70 angstrom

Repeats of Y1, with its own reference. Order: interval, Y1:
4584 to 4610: 4587.66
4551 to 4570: 4558.17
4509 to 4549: 4510.15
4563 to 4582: 4564.48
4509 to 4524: 4510.15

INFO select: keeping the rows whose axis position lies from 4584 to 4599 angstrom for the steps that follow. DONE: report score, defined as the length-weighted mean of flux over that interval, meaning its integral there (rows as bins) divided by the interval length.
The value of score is 37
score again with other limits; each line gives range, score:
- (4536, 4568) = 36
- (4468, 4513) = 34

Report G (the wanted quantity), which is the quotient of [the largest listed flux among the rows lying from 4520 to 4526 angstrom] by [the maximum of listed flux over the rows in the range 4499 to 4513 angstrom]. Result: 0.96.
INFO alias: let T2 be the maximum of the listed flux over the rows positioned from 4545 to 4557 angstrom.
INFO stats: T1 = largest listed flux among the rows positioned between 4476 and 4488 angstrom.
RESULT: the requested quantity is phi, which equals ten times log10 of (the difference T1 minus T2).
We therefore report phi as 5.6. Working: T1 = 39.28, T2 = 35.61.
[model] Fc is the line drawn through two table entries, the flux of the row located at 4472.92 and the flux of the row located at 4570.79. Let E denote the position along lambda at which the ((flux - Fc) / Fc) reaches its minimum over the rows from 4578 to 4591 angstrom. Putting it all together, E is 4585.54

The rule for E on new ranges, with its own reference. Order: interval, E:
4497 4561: 4535.14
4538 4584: 4545.60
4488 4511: 4493.56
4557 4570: 4562.37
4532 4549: 4535.14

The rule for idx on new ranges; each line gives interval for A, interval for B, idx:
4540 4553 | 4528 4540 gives 0.88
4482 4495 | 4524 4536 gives 0.84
